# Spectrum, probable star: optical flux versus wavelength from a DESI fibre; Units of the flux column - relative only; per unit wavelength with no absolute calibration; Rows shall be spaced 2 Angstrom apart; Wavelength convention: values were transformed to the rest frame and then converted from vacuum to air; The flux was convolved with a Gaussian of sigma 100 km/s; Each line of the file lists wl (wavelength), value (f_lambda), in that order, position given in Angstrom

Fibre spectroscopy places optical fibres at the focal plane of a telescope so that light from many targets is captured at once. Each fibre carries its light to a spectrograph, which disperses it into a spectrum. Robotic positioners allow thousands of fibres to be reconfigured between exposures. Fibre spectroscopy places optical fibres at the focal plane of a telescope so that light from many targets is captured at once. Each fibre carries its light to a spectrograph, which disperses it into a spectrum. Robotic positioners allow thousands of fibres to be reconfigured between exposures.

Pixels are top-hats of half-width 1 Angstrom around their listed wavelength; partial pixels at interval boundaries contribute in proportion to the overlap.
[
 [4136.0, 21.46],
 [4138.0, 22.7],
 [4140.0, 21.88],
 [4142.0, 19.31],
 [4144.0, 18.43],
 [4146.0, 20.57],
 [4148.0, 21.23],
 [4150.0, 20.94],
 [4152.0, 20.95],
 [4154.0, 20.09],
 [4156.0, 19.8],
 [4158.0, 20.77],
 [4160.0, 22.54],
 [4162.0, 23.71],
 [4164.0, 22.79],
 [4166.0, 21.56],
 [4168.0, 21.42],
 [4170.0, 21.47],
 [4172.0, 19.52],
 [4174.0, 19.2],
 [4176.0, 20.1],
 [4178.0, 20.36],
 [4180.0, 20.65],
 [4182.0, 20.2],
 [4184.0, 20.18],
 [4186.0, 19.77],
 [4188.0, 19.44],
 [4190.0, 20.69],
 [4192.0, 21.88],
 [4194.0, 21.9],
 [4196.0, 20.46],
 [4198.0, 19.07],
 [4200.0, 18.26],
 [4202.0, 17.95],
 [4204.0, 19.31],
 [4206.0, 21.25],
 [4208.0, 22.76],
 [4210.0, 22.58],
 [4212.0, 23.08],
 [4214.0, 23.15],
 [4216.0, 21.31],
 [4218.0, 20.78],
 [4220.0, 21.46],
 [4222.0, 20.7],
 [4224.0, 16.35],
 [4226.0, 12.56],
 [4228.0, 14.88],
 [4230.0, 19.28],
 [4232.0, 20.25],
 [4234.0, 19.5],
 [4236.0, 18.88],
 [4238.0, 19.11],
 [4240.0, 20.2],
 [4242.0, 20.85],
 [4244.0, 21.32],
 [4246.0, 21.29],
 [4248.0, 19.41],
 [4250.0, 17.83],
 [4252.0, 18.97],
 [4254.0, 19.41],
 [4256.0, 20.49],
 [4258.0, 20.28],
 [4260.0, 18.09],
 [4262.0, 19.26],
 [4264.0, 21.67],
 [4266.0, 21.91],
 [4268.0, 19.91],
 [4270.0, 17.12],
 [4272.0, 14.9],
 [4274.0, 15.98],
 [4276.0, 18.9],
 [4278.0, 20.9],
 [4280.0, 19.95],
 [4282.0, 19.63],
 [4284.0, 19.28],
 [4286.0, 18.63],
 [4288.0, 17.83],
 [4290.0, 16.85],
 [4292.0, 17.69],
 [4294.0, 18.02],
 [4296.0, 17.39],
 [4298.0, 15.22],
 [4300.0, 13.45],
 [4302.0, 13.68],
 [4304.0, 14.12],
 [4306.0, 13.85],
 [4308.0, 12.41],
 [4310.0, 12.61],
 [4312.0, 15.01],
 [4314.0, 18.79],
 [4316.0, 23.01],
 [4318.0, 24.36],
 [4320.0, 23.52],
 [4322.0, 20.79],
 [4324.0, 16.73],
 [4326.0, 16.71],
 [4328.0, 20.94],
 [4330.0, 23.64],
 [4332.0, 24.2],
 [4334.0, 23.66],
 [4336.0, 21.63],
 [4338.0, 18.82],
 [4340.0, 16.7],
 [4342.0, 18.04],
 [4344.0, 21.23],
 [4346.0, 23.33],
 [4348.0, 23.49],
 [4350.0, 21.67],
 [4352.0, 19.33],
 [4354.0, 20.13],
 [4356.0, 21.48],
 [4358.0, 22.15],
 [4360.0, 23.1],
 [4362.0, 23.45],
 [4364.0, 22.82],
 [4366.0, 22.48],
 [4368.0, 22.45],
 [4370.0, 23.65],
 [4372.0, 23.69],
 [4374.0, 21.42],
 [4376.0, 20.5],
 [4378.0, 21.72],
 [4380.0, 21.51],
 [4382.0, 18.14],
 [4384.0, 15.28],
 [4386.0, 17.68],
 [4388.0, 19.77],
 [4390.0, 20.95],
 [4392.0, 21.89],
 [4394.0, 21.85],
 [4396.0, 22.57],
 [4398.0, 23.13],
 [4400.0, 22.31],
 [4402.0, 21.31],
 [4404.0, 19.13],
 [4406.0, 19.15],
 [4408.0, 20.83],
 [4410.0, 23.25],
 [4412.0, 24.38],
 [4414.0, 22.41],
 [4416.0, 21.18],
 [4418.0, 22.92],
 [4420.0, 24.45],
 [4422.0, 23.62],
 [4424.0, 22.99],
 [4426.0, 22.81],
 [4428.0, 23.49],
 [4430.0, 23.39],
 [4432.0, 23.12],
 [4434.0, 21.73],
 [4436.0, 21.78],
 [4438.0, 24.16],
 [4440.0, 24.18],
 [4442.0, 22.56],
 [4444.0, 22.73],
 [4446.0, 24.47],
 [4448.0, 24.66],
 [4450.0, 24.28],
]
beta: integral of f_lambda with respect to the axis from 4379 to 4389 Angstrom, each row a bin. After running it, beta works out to 185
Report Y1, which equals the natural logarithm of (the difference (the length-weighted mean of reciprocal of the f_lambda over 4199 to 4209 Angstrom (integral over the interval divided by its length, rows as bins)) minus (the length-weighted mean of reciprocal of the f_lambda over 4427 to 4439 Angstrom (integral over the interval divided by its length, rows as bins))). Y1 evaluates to -5.0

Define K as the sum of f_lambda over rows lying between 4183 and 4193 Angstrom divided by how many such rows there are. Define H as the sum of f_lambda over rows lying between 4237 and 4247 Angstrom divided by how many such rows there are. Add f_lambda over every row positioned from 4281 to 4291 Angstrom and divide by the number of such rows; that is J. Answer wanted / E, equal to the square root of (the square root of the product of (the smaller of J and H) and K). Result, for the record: 4.4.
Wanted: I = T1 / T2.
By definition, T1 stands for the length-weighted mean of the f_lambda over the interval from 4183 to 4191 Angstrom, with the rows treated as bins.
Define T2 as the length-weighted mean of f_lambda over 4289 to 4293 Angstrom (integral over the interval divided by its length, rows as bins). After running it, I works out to 1.16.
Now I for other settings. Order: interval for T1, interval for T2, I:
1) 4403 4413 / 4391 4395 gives 0.98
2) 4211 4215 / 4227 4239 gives 1.24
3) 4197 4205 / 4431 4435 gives 0.83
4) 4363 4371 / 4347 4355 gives 1.08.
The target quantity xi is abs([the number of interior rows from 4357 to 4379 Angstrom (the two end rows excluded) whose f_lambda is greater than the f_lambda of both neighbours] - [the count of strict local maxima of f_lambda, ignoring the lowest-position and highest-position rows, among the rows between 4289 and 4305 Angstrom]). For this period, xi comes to 1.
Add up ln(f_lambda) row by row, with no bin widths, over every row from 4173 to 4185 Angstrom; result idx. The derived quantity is 18.0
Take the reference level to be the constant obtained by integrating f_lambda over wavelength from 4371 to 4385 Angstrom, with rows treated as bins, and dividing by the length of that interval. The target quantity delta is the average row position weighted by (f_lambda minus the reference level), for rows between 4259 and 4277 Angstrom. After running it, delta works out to 4271.3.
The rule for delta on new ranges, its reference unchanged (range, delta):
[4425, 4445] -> 4435.0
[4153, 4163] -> 4161.8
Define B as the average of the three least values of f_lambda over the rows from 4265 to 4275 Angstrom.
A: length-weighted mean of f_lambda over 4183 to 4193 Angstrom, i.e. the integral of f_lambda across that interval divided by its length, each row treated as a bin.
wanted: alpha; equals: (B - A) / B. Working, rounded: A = 20.4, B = 16.0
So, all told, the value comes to -0.27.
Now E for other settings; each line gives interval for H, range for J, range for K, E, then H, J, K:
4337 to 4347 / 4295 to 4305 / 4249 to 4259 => 4.1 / 19.6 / 14.8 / 19.4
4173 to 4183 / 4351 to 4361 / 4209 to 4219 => 4.6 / 20.1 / 21.2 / 22.2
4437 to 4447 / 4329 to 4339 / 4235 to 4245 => 4.6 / 23.6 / 22.4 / 20.1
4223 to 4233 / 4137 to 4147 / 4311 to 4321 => 4.3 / 16.7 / 20.6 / 20.9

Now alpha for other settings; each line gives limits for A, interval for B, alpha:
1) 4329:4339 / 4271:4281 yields -0.35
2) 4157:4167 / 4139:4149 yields -0.15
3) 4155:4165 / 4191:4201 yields -0.14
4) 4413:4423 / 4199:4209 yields -0.24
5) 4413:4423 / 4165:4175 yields -0.14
